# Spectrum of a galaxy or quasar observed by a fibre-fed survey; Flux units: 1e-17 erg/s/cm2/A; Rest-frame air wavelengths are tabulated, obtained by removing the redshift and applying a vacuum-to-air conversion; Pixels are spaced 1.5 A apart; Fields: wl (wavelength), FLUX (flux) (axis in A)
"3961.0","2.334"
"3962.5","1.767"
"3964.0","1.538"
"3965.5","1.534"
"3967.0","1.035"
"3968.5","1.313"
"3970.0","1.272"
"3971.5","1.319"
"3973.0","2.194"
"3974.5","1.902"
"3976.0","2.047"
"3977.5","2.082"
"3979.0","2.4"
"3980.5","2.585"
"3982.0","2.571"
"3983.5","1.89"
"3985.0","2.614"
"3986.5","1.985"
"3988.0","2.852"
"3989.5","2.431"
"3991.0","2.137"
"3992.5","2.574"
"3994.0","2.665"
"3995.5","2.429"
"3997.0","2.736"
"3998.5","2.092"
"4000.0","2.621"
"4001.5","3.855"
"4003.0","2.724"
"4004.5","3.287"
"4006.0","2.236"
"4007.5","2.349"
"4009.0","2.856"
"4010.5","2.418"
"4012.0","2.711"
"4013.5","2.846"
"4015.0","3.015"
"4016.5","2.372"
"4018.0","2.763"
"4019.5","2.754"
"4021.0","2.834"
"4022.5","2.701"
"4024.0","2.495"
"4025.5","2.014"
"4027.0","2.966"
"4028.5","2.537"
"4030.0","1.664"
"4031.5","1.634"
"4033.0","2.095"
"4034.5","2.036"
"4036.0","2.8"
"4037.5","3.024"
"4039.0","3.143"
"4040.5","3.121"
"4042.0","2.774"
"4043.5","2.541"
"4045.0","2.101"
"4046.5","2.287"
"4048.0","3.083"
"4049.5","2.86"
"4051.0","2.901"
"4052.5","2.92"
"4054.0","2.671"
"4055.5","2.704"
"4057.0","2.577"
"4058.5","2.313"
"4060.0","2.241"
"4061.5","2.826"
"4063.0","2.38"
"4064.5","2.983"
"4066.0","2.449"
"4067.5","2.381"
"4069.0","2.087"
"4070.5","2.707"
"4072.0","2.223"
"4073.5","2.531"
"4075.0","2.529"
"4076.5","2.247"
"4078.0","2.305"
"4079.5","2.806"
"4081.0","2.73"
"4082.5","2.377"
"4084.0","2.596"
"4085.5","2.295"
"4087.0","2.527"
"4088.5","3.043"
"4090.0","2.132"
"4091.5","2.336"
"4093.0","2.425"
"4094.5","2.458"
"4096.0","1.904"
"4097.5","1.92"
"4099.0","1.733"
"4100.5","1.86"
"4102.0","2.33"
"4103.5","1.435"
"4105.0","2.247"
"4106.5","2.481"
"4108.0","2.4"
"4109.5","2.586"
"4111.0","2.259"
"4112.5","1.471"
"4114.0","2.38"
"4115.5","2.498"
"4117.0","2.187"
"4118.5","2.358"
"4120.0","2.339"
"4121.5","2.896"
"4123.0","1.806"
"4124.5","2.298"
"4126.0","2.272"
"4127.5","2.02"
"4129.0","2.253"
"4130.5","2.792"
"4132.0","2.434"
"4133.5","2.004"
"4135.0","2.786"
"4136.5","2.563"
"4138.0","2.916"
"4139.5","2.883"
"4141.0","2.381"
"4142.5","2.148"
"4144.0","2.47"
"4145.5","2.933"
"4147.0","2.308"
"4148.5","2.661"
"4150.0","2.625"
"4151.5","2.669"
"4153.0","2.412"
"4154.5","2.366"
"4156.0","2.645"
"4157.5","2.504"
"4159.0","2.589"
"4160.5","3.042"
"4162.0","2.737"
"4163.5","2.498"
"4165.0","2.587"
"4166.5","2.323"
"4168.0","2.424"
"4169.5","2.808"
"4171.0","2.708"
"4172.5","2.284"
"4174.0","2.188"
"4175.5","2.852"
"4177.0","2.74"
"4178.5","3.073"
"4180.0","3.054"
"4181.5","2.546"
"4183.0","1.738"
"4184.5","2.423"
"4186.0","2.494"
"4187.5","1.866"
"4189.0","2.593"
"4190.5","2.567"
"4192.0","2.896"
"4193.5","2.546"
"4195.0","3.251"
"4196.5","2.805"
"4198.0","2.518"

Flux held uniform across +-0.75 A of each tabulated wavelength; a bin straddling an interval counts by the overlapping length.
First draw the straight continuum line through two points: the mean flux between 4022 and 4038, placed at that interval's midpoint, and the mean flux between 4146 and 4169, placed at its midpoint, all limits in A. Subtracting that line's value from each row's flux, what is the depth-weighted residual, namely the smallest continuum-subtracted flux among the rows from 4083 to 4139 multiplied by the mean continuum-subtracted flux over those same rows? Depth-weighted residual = 0.19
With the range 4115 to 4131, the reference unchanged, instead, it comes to 0.12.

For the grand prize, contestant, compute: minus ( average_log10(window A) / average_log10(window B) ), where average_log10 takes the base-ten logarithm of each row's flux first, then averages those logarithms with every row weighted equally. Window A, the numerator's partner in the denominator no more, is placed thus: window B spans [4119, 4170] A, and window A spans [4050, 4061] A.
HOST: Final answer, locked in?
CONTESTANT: -1.05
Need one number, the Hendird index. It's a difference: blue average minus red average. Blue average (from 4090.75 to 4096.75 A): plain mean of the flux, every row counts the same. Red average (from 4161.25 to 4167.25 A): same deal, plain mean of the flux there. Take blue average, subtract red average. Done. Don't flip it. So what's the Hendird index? -0.3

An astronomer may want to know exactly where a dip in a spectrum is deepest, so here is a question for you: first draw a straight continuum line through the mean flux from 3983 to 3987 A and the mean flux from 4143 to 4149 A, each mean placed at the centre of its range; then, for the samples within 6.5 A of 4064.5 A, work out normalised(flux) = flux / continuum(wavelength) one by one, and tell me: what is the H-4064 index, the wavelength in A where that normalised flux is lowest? 4069.0 A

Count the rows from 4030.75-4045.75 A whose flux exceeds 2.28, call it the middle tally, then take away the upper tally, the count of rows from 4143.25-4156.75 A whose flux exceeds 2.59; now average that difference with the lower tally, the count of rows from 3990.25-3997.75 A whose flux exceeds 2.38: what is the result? 2.5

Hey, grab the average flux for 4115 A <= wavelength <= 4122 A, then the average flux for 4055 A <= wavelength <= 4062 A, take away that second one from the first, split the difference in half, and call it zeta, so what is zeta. -0.04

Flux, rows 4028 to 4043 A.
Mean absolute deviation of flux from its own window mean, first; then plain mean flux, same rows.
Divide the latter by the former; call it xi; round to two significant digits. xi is 5.0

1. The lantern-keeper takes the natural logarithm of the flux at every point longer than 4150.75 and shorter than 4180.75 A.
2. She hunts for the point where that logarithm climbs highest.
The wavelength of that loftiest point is 4178.5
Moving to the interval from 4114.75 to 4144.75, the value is 4138.0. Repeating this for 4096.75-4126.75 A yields 4121.5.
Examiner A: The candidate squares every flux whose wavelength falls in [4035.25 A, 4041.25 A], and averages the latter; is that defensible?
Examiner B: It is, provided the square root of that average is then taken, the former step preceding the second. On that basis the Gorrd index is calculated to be 3.0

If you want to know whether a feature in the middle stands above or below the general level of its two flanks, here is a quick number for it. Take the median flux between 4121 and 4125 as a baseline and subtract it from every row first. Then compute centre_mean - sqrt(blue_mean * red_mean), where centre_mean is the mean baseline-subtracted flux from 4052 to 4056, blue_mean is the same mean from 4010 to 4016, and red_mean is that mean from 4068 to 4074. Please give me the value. 0.27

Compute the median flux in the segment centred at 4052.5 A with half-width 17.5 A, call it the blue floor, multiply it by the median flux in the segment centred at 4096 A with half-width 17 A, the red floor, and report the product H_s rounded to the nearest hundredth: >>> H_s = 6.32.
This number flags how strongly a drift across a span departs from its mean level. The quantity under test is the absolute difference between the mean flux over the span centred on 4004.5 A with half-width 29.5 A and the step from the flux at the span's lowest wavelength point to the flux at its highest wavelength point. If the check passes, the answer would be 2.5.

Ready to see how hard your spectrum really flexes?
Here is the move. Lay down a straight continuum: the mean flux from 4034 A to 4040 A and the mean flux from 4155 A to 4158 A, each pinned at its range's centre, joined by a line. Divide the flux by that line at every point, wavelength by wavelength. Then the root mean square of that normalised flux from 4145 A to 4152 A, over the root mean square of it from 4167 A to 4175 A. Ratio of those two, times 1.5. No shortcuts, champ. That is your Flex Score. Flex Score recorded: 1.57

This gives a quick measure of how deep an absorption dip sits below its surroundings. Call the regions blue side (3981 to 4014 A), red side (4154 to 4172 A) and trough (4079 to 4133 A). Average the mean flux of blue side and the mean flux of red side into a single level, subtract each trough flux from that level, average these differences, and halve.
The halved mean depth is 0.15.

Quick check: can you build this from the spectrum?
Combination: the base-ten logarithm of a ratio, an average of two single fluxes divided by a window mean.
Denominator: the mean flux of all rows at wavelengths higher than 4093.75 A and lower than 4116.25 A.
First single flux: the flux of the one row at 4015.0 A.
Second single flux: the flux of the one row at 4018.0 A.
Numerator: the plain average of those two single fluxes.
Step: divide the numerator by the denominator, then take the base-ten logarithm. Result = 0.13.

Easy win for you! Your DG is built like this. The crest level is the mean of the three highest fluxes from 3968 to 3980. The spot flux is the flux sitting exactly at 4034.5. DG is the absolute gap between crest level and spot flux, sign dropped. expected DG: 0.19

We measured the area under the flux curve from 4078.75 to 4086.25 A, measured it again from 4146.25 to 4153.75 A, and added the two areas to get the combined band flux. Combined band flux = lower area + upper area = 38.2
